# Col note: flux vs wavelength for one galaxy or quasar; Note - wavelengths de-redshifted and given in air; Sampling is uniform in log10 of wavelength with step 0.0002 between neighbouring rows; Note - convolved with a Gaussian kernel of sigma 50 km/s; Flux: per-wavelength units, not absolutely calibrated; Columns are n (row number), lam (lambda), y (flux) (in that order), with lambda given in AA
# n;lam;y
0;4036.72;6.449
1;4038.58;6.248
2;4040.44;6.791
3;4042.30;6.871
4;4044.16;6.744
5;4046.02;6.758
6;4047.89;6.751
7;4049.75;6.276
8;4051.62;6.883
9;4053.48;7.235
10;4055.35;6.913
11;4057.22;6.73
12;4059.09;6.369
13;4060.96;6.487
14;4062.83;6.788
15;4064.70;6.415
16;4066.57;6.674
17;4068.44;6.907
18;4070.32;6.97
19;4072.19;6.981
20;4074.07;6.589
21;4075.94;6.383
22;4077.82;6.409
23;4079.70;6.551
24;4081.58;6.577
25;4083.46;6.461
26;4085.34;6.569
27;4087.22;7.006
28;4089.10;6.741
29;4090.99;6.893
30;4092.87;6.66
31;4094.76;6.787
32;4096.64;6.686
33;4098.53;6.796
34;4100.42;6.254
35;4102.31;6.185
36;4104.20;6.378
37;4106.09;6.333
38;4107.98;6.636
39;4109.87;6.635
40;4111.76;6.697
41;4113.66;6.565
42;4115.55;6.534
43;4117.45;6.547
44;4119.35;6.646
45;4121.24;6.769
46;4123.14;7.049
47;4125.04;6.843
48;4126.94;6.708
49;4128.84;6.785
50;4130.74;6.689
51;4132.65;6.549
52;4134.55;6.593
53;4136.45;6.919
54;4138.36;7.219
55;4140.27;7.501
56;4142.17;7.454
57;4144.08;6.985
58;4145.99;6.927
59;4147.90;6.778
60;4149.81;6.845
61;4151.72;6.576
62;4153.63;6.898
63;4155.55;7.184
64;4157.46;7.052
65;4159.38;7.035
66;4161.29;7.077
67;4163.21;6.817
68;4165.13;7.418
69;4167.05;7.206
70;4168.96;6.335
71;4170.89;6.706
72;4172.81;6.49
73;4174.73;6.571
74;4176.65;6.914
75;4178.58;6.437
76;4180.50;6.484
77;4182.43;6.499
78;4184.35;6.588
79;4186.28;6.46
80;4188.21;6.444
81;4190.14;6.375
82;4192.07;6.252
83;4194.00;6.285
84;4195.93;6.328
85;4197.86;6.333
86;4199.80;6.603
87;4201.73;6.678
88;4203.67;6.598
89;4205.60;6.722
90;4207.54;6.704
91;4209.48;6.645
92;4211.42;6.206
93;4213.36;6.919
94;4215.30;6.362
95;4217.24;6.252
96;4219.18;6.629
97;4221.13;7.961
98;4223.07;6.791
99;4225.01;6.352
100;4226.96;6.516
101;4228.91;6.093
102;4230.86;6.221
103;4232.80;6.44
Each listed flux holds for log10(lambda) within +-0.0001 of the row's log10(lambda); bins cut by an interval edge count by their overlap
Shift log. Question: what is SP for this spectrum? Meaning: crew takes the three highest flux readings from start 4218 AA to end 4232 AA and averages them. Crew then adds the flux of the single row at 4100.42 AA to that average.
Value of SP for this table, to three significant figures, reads 13.4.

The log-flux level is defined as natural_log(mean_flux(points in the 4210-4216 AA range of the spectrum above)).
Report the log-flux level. 1.87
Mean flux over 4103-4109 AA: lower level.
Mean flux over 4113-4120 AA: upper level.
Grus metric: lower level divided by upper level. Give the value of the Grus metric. 0.98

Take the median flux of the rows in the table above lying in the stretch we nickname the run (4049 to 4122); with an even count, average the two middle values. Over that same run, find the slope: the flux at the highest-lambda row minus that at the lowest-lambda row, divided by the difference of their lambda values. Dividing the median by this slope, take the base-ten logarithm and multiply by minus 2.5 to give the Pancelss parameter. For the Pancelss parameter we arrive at -7.5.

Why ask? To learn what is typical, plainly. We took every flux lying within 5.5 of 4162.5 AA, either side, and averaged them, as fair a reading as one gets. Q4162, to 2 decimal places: 7.10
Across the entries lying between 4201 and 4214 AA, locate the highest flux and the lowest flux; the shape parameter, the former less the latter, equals 0.71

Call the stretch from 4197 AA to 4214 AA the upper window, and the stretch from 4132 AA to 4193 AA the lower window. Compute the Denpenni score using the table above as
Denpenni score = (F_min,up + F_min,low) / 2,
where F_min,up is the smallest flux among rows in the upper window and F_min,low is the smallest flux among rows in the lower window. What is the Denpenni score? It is 6.23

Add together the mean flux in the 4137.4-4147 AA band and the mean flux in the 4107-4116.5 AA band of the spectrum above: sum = 13.8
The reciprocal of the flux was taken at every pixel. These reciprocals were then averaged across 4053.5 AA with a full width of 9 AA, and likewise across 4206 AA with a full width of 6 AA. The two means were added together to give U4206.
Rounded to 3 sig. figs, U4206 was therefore 0.297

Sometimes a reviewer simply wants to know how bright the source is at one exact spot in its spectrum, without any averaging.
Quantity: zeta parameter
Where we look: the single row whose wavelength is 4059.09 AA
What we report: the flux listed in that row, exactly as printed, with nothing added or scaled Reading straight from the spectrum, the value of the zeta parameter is 6.369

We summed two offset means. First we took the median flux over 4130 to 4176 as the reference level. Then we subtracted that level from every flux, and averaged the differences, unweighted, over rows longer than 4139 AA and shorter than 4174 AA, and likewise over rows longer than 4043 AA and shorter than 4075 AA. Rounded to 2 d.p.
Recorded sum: -0.12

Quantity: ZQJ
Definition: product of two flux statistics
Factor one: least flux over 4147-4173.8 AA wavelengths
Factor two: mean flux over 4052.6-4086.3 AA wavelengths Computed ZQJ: 42.2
